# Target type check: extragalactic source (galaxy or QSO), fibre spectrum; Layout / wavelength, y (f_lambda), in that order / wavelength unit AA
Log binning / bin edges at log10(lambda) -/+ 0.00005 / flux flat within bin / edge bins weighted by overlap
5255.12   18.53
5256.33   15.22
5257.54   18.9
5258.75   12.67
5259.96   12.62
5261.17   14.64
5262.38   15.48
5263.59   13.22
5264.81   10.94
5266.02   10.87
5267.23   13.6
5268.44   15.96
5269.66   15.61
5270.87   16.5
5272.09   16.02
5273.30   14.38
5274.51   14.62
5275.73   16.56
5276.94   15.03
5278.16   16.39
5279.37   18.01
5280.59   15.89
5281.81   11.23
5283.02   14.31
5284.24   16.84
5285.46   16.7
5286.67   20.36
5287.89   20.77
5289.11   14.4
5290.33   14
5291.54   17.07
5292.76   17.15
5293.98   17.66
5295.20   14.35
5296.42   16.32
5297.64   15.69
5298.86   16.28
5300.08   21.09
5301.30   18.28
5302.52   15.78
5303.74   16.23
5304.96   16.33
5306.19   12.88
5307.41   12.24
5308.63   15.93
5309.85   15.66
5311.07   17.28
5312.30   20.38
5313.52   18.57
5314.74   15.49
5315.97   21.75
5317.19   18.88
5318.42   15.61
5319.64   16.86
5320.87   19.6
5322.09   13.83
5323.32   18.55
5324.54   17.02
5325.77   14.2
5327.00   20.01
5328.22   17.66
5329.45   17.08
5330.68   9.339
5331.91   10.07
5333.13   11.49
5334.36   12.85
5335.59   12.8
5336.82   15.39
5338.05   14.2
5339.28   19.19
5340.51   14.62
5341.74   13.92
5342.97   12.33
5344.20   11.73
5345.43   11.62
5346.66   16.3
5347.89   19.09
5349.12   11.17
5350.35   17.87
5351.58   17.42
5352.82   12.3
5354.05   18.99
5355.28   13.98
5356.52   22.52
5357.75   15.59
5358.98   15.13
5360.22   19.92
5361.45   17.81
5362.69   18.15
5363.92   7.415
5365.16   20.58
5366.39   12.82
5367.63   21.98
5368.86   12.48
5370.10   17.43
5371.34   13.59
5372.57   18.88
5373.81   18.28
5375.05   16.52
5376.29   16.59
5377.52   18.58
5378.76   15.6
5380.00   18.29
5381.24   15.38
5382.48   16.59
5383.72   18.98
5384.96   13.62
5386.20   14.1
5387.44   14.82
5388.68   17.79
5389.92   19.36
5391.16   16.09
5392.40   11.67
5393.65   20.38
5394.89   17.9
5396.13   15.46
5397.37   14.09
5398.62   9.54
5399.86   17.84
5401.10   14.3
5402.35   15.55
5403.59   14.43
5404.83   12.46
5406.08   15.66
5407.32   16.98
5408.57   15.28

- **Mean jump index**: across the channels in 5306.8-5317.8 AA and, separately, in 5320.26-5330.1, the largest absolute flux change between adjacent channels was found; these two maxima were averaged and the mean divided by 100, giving 0.060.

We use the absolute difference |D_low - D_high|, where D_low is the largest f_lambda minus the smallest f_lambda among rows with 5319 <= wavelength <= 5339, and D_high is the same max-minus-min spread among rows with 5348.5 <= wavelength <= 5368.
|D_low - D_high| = 4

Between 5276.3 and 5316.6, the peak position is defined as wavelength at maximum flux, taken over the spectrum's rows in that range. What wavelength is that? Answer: 5315.97 AA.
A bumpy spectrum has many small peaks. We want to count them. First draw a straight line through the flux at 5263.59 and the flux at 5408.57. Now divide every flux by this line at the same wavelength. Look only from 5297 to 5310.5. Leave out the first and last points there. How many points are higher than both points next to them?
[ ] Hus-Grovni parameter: 3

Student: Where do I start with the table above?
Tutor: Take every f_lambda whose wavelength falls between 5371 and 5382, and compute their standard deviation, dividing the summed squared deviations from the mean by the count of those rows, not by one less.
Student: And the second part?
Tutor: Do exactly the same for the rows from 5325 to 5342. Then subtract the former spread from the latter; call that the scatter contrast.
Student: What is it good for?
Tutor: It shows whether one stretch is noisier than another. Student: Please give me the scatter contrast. 1.4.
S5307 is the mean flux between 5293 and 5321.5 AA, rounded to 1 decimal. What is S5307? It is 16.9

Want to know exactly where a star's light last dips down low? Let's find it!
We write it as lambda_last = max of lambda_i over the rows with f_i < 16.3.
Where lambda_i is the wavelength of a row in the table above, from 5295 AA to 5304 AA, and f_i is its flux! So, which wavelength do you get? 5303.74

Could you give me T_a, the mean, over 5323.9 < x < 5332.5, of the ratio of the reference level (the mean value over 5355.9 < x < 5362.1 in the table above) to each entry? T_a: 1.30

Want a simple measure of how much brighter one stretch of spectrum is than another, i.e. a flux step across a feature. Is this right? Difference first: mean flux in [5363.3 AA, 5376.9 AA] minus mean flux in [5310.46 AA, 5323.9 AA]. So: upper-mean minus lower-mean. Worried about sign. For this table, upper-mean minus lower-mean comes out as -1.8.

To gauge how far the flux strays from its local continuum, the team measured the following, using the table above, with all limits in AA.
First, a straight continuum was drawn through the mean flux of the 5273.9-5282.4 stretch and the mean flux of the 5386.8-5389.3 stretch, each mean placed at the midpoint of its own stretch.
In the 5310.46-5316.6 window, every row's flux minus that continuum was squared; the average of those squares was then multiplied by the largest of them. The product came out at 509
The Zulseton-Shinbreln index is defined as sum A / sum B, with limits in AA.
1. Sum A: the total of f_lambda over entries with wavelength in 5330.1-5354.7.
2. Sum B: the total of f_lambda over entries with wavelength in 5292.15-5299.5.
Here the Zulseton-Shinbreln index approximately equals 2.9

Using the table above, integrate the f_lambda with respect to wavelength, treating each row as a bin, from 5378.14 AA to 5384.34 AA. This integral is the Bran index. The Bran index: 105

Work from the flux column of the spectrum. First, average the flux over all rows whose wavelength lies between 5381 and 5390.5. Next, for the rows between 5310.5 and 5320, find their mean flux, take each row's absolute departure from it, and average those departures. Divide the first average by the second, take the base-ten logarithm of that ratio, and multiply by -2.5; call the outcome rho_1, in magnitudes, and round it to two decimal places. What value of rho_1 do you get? -2.40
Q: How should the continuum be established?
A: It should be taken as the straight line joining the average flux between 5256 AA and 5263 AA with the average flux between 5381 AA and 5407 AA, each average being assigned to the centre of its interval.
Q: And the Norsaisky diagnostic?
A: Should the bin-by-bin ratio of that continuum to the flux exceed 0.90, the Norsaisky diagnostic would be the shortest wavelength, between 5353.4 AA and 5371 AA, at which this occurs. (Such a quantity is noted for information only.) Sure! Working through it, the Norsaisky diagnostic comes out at 5355.28 AA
